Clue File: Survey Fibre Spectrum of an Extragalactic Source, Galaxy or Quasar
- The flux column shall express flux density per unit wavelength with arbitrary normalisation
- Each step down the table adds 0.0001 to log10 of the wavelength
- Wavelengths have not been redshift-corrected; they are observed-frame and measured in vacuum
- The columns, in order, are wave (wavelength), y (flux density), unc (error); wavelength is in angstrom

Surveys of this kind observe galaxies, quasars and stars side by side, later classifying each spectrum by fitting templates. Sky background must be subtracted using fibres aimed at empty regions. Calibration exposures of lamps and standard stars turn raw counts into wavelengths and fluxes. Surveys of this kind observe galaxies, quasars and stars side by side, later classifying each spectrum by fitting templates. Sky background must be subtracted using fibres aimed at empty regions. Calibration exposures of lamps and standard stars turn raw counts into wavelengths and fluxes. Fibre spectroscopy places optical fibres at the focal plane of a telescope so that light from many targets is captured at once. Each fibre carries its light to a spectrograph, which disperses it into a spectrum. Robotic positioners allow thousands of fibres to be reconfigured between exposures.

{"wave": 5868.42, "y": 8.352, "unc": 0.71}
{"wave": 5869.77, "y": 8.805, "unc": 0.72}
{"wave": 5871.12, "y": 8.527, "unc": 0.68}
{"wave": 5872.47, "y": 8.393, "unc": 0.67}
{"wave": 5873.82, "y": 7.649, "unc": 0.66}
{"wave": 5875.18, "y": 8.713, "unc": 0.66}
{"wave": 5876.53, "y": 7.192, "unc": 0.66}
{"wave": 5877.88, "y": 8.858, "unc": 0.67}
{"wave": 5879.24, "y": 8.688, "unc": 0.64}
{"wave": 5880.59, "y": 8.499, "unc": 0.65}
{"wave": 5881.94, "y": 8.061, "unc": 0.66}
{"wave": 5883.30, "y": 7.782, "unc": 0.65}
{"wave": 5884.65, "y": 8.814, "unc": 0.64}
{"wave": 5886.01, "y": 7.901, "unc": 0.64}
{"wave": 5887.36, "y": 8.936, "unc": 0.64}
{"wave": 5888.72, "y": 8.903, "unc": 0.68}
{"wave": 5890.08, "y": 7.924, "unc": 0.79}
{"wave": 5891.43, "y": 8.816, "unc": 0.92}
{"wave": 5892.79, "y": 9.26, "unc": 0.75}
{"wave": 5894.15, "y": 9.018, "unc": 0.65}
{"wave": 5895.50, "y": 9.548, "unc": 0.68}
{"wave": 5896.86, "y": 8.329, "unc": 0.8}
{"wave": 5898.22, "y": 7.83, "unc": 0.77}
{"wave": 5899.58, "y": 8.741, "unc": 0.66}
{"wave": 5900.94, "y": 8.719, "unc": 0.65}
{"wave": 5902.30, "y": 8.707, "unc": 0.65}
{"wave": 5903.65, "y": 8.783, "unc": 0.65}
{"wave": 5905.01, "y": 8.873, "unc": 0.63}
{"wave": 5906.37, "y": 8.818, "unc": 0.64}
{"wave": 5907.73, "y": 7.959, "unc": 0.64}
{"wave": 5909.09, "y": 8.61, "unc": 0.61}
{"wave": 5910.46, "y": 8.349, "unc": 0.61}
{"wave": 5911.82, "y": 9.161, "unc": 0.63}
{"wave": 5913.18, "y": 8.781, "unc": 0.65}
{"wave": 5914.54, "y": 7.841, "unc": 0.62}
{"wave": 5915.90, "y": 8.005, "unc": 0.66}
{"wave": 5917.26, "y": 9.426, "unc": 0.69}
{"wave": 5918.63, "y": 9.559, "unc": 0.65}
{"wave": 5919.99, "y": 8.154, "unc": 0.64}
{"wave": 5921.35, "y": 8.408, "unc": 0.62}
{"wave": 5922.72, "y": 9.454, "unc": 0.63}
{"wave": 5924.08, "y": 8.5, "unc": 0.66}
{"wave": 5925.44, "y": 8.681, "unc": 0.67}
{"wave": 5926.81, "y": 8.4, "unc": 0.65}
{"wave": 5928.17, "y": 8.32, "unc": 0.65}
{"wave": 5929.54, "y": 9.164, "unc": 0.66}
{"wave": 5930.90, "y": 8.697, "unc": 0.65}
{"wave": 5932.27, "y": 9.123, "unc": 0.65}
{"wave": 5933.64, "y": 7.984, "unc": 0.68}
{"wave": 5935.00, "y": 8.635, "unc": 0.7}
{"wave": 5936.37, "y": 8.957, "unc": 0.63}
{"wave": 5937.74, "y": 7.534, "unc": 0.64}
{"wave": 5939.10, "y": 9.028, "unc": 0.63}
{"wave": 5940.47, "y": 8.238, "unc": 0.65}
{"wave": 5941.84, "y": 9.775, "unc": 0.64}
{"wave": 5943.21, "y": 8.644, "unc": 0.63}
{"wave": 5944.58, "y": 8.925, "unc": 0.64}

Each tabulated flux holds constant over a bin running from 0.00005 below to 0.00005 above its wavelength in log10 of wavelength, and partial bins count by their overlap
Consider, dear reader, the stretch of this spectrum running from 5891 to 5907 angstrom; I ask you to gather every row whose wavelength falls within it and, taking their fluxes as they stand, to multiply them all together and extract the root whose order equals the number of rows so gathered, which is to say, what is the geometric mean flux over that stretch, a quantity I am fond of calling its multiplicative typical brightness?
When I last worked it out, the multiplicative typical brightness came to 8.78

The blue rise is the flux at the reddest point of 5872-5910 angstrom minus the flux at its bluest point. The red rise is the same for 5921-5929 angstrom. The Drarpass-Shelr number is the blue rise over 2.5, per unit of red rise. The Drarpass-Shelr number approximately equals -1.0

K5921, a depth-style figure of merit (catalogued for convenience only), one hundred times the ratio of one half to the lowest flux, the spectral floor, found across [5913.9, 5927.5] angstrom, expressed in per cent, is 6.38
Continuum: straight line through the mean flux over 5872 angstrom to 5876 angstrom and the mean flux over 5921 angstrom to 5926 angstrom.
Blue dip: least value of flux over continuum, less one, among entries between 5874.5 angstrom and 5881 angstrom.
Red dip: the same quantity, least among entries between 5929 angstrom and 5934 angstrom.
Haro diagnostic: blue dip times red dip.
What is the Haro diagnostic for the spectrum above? 0.0131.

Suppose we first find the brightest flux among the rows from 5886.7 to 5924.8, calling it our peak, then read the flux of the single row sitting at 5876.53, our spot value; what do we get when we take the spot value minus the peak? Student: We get -2.4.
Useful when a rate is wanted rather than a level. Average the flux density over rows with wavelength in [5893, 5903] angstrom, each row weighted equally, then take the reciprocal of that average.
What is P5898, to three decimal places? 0.115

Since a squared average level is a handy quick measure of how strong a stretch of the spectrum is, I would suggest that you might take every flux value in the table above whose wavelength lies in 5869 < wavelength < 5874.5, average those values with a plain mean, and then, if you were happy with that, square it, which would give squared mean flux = 70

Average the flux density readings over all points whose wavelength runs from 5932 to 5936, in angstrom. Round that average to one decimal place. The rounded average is 8.6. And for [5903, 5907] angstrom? 8.8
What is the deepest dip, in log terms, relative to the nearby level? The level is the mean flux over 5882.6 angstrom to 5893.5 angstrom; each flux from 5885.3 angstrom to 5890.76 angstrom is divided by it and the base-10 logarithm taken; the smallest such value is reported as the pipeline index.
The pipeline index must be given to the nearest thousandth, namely -0.034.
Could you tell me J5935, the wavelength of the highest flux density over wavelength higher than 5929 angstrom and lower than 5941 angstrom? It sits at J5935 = 5929.54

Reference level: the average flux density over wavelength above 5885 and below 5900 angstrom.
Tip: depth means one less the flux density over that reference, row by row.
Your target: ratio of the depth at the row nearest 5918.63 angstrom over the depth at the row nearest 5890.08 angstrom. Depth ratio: -1.2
